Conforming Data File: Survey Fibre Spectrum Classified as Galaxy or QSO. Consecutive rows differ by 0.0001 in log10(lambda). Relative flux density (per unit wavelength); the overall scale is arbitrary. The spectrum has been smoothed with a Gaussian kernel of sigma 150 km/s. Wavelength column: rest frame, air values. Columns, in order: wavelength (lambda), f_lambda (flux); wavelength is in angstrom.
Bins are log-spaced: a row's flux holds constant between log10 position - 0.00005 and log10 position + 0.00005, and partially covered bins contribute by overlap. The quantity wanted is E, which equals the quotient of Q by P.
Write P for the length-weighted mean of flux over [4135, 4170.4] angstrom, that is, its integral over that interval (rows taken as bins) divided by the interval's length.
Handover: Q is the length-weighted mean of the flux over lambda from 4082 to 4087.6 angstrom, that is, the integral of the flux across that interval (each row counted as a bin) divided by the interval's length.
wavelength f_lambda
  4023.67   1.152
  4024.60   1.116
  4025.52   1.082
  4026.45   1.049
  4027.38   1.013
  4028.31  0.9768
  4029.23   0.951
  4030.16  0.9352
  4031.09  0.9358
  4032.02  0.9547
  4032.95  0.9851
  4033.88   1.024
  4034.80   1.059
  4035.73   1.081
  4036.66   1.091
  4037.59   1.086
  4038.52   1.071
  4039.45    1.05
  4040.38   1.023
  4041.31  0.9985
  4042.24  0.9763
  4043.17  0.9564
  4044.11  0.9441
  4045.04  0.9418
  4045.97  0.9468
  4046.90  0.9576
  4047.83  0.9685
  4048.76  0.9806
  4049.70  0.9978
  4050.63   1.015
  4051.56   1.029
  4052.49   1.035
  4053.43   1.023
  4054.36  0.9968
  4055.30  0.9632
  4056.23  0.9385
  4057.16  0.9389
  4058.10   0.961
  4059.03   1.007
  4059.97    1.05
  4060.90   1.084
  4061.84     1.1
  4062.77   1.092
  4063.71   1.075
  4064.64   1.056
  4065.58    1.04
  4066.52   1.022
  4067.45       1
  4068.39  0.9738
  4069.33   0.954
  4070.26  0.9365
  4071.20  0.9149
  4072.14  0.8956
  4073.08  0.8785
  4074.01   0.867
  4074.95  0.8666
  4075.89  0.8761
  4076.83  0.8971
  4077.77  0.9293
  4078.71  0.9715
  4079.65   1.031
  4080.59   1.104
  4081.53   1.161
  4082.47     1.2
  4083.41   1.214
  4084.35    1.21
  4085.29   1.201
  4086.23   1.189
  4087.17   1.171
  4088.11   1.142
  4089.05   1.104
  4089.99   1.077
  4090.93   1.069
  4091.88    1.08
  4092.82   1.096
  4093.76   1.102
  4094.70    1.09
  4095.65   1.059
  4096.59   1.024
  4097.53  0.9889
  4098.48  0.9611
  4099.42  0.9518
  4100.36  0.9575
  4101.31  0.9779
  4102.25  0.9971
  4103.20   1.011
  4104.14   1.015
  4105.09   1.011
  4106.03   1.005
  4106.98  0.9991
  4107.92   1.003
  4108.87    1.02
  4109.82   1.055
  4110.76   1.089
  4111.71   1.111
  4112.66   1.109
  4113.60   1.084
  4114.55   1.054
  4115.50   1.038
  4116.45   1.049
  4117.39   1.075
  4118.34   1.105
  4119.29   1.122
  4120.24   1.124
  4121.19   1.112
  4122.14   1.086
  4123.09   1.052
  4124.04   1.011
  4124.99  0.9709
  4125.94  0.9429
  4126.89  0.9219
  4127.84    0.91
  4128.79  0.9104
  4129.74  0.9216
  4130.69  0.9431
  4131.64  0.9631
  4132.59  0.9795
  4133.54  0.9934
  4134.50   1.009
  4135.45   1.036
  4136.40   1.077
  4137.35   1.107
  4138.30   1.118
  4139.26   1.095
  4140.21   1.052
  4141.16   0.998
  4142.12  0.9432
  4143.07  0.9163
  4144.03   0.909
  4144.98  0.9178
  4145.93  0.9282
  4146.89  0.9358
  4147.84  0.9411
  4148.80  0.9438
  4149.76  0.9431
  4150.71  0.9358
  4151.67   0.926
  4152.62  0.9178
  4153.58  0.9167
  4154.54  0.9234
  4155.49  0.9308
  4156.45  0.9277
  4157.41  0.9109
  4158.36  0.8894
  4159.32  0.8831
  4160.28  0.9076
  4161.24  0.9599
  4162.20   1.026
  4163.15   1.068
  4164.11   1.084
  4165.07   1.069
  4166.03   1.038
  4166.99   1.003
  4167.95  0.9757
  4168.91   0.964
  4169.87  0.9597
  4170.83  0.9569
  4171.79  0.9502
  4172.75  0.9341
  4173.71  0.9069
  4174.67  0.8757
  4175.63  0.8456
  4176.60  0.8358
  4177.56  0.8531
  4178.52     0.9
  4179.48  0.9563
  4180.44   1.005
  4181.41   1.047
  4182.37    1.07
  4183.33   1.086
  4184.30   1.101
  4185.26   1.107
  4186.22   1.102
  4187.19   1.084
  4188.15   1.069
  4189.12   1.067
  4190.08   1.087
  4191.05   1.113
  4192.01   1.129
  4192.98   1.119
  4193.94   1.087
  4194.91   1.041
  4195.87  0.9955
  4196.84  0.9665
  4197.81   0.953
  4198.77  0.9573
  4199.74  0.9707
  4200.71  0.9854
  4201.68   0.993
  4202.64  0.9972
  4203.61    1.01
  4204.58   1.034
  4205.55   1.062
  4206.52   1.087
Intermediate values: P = 0.98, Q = 1.20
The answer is 1.23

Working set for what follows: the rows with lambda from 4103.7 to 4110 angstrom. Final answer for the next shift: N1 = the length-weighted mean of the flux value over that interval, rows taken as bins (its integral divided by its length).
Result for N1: 1.01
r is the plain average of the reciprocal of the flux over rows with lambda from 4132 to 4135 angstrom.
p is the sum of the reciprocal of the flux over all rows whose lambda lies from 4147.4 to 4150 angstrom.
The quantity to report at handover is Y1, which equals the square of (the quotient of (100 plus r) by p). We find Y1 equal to 1007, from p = 3.18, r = 1.01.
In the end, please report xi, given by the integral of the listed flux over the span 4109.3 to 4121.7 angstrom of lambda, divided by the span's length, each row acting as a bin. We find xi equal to 1.09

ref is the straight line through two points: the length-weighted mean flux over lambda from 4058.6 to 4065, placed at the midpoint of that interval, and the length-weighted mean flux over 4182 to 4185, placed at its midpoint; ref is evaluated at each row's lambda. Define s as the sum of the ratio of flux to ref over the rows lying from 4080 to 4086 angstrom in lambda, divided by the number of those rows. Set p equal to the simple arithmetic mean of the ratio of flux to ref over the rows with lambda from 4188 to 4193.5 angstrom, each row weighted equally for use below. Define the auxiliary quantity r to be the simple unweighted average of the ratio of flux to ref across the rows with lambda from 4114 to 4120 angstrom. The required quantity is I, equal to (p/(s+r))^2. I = 0.23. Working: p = 1.01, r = 1.00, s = 1.10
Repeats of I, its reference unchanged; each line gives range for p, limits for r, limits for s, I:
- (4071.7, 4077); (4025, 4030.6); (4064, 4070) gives 0.19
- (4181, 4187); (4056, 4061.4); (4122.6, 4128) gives 0.30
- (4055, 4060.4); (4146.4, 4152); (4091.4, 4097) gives 0.24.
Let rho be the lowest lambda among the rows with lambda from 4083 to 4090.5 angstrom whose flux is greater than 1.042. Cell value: 4083.41 angstrom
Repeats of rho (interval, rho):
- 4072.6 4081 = 4080.59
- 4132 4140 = 4136.40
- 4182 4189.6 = 4182.37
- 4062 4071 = 4062.77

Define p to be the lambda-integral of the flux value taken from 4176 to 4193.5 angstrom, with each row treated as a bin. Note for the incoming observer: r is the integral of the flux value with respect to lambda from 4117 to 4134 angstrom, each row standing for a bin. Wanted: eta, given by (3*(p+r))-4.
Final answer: 102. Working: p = 18.19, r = 17.1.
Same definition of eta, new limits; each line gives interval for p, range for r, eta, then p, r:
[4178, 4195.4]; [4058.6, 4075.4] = 101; 18.53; 16.6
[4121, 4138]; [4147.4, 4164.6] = 96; 16.94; 16.3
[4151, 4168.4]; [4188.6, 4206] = 100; 16.77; 17.9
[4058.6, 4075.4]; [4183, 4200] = 100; 16.63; 18.0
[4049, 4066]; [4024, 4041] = 101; 17.37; 17.5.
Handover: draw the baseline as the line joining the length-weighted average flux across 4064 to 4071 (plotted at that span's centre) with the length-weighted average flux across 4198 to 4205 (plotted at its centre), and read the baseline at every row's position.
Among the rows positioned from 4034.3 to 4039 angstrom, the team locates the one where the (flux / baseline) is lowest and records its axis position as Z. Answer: 4034.80 angstrom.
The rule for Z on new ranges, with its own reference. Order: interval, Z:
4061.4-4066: 4065.58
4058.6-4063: 4059.03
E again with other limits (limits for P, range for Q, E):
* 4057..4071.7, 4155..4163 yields 0.92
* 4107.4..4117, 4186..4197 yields 1.01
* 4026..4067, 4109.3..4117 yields 1.06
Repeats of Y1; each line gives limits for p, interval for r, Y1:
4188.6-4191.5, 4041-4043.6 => 1344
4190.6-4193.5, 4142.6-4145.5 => 1425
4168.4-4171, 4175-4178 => 1049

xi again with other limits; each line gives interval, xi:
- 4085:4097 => 1.11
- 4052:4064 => 1.02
